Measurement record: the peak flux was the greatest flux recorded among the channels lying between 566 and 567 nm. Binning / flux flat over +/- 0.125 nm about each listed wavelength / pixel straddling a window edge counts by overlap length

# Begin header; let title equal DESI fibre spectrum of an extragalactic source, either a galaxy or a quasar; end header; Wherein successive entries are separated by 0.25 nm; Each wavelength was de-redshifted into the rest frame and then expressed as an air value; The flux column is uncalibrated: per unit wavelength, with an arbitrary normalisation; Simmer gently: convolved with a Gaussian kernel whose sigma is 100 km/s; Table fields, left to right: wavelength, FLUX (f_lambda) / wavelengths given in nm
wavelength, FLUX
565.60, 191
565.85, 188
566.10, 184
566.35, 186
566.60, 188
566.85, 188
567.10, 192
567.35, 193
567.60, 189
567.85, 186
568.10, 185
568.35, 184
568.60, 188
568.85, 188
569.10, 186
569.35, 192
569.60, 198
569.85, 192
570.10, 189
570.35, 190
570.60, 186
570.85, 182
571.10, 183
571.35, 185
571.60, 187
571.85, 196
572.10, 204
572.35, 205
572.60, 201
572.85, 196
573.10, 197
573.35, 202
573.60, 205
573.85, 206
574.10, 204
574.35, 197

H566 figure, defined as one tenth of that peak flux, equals 18.8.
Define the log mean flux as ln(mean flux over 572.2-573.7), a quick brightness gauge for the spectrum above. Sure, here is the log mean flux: 5.30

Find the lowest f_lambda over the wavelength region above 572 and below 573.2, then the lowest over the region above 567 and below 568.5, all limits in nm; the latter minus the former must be -12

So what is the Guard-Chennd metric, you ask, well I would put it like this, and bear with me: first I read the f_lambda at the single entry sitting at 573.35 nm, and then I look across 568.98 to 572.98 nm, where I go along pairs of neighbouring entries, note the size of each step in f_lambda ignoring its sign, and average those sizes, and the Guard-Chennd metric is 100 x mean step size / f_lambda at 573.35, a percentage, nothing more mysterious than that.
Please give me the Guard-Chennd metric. 2.046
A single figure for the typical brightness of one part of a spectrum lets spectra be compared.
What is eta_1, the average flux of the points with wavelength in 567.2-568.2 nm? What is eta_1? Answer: 188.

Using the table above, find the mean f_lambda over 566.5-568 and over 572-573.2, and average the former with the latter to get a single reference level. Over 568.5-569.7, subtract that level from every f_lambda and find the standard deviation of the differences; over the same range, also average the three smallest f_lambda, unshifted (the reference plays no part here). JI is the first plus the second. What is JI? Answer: 192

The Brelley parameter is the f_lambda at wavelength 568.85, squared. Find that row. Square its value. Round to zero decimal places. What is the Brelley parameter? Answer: 35344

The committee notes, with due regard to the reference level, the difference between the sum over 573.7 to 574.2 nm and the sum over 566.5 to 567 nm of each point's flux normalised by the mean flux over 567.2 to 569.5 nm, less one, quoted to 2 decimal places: 0.18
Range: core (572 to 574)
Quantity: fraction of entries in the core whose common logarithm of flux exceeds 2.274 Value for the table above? 1.00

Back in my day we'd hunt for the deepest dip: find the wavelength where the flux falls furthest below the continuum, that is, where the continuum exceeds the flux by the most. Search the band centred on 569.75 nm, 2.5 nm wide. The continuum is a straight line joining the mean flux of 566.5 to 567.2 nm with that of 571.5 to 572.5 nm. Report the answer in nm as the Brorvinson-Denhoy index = 570.85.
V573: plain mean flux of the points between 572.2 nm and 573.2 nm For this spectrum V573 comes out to 200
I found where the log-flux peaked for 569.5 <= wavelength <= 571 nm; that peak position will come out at 569.60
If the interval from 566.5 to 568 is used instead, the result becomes 567.35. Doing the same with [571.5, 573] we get 572.35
